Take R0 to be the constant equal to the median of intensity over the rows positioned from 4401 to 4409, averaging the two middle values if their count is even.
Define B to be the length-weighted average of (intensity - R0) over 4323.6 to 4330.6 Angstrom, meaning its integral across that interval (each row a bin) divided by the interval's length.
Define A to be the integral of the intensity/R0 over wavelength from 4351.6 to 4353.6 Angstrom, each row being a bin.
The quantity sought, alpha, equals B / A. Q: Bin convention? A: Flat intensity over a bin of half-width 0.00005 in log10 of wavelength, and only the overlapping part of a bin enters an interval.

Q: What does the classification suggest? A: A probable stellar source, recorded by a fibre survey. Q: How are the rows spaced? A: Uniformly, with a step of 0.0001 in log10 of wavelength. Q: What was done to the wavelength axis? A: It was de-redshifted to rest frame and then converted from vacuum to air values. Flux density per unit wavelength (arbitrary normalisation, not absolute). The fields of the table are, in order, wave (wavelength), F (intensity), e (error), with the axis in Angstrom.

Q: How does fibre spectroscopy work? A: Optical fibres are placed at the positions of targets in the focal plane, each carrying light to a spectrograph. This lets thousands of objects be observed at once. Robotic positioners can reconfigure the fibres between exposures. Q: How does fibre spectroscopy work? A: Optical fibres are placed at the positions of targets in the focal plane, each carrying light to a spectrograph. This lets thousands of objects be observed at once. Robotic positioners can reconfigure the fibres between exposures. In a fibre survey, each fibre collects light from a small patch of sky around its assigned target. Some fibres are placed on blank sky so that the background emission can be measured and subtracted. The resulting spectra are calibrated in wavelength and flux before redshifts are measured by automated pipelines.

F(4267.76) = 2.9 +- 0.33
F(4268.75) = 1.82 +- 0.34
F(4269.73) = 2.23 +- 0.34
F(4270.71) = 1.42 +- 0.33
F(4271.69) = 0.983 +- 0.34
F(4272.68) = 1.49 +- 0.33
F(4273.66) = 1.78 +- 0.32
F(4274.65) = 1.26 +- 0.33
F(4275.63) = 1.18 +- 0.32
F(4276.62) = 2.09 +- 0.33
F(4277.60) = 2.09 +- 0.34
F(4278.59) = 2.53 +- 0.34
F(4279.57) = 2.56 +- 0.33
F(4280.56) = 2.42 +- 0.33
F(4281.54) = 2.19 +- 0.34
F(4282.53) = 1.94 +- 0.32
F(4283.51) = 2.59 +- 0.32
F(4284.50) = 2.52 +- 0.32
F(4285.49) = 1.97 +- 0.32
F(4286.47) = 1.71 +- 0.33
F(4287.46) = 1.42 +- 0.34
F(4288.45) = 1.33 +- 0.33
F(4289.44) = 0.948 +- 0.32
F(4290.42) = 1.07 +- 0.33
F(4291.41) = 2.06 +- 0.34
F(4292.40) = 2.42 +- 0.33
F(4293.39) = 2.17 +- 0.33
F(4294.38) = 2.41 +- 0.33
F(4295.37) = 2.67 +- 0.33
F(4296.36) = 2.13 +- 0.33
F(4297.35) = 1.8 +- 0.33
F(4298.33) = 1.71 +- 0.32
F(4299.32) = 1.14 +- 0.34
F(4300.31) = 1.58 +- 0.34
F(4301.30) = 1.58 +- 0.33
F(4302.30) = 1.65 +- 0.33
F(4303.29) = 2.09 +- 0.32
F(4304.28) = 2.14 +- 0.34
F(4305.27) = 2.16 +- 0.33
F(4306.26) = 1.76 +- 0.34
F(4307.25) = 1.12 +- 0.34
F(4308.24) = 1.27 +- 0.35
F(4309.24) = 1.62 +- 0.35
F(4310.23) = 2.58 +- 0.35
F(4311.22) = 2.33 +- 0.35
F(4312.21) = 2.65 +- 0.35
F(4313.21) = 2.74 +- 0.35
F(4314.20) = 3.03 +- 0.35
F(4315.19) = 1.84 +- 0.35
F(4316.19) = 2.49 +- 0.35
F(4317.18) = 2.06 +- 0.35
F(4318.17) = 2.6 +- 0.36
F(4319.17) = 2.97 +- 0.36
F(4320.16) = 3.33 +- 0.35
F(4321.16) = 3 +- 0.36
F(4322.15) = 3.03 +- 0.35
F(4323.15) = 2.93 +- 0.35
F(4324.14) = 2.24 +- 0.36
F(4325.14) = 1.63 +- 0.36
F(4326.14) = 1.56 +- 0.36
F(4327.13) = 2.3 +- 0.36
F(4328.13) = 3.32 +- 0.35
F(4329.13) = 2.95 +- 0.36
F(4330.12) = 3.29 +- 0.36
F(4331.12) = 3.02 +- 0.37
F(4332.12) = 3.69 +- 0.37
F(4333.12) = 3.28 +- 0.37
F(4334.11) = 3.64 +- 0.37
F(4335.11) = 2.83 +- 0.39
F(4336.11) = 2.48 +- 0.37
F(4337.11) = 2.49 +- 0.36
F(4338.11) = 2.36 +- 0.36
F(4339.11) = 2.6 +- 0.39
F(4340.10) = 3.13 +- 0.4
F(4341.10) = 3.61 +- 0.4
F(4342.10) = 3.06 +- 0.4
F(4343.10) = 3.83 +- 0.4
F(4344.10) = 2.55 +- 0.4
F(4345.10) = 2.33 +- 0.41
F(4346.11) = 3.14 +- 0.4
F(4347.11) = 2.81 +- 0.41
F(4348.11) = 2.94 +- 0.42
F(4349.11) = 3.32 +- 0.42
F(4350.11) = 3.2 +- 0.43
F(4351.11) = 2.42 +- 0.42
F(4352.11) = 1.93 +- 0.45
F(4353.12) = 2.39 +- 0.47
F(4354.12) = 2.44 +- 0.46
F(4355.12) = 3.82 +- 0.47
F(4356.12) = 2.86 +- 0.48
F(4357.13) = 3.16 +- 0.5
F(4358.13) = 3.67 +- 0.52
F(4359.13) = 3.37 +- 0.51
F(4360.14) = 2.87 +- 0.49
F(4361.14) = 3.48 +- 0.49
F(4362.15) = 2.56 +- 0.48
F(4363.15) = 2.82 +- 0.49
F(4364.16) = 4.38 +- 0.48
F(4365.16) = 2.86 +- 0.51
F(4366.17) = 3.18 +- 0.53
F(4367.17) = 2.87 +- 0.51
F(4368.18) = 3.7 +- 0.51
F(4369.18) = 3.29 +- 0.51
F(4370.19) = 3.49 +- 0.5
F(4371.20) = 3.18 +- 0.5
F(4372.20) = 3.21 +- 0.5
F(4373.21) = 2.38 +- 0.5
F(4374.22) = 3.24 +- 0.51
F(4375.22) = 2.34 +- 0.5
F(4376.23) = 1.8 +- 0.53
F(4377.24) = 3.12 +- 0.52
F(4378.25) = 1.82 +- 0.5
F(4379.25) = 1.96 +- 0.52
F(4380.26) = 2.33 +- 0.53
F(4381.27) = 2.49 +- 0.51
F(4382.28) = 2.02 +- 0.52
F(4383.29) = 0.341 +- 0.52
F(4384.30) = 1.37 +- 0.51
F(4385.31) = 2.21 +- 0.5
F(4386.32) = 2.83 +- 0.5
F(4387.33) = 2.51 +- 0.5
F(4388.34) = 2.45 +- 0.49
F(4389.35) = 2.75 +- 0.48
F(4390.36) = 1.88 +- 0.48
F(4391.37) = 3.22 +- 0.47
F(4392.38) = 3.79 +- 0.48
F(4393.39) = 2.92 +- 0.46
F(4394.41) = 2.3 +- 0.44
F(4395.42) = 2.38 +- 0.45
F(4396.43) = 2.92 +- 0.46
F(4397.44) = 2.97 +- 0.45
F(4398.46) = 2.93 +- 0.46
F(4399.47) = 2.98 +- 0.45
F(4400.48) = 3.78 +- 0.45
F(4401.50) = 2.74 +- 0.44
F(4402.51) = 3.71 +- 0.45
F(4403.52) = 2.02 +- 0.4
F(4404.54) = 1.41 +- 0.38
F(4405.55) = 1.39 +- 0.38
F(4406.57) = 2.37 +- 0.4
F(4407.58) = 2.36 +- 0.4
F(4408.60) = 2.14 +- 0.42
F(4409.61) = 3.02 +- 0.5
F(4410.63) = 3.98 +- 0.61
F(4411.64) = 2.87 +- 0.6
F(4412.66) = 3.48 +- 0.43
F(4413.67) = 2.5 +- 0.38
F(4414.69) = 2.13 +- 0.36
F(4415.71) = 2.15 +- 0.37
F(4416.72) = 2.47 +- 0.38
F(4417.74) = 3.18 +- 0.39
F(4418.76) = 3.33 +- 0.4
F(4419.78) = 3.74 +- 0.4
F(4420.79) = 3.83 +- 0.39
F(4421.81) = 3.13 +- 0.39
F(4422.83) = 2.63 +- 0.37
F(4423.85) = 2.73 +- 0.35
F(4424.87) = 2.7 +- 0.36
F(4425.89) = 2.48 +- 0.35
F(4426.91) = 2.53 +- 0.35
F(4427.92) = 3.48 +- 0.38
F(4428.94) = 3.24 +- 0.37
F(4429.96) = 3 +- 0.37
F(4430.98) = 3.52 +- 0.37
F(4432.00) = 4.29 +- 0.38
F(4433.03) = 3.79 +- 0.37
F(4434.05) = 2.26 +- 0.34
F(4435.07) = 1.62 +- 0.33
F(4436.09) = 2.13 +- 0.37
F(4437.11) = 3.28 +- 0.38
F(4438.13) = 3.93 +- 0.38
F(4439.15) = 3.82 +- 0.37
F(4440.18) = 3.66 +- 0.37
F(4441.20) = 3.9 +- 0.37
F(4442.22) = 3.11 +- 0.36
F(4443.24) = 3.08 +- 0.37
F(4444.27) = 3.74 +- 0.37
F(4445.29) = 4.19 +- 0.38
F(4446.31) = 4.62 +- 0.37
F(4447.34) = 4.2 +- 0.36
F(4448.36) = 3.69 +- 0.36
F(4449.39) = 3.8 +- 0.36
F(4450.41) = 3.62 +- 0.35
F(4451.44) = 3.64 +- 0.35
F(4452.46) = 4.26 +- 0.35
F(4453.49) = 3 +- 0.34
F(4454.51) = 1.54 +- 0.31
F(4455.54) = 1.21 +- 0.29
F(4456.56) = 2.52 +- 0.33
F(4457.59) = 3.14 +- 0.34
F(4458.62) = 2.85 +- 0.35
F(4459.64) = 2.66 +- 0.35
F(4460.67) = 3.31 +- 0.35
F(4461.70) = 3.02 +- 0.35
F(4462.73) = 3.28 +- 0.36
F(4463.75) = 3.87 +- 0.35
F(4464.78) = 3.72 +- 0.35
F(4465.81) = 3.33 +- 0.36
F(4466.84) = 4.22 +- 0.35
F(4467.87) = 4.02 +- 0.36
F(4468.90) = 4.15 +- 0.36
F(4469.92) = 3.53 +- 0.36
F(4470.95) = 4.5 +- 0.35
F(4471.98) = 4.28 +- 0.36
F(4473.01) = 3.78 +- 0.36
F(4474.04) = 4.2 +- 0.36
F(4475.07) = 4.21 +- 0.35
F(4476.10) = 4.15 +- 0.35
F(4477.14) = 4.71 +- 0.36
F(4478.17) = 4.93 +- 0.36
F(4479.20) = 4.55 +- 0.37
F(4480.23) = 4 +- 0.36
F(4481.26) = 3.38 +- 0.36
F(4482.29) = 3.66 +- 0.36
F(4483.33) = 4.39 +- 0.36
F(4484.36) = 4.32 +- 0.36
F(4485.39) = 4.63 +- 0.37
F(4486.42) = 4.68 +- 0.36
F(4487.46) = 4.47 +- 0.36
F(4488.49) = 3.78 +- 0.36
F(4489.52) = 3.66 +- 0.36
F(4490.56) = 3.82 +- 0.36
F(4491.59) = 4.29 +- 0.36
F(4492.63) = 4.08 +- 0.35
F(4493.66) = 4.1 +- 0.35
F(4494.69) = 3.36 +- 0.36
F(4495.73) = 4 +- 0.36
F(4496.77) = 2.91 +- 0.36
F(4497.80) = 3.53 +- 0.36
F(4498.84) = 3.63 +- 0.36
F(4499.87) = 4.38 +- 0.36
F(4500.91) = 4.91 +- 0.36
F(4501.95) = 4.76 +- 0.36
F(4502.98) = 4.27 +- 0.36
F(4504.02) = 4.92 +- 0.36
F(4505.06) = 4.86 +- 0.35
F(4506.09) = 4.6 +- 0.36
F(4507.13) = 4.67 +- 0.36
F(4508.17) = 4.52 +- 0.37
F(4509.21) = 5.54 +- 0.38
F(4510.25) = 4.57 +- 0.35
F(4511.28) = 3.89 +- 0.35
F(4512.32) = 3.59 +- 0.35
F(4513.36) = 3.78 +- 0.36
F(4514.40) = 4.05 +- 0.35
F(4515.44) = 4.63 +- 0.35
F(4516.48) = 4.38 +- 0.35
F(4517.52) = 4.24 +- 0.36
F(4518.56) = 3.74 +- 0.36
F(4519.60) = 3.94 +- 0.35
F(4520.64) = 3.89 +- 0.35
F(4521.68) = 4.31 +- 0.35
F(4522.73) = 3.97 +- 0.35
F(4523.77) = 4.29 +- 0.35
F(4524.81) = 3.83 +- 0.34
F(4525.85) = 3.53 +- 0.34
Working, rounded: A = 2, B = 0.2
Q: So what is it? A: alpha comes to 0.12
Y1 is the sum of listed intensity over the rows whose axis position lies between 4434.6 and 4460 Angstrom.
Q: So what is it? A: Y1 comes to 81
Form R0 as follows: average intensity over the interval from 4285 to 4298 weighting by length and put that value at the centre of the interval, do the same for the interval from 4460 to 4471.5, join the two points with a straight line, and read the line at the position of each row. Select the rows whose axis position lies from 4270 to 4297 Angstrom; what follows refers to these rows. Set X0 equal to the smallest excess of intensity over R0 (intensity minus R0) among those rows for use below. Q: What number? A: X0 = -0.88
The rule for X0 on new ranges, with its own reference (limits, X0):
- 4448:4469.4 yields -2.39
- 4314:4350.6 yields -0.66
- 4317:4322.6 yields -0.07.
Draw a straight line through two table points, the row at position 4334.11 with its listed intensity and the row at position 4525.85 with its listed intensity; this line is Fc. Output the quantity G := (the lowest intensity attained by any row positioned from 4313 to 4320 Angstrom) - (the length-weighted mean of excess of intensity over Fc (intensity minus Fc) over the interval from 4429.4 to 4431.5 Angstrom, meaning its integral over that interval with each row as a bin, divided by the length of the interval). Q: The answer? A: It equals 2.2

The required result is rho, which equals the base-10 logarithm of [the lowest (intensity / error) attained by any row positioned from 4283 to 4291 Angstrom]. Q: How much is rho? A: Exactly 0.47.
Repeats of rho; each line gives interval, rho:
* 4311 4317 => 0.72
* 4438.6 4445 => 0.92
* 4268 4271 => 0.63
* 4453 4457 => 0.62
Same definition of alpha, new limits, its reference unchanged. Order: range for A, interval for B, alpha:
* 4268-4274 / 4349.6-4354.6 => 0.05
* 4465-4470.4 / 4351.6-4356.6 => 0.05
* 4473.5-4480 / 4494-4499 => 0.10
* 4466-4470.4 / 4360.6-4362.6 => 0.10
